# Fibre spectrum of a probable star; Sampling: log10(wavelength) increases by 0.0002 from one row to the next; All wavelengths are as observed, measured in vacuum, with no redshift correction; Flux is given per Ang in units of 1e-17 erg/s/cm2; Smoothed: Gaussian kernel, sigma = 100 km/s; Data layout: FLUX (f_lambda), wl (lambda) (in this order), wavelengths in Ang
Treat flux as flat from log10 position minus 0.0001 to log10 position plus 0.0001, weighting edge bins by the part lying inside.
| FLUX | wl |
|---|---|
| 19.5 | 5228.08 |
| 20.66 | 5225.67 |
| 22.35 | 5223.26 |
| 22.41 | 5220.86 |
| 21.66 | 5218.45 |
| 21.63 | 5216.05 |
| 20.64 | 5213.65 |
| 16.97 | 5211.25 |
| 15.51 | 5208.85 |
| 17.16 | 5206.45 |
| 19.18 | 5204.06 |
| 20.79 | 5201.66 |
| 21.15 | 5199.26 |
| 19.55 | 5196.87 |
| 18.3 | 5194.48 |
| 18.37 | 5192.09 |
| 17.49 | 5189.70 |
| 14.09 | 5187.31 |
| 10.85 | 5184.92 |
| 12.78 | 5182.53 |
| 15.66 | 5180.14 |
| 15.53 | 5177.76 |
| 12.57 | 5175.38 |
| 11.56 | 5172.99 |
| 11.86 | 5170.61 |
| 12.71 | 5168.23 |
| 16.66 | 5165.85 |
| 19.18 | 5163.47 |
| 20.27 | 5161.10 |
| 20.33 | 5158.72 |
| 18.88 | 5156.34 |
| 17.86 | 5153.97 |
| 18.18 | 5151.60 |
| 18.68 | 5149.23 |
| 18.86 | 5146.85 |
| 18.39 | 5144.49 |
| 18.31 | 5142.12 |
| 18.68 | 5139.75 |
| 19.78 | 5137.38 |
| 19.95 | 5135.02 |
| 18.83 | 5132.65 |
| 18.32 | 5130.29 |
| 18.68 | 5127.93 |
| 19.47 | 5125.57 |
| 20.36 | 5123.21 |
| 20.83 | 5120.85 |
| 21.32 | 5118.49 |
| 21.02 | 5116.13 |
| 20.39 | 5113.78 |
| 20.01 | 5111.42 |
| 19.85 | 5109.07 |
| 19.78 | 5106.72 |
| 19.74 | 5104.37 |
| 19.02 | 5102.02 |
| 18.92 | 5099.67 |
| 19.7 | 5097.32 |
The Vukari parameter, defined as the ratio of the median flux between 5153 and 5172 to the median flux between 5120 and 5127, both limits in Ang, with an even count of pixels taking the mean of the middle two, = 0.90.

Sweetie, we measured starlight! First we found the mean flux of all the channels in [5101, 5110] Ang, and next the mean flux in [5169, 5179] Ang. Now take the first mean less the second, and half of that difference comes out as 3.4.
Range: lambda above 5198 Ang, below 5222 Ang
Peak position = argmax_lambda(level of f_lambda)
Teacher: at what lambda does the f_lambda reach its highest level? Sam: 5220.86 Ang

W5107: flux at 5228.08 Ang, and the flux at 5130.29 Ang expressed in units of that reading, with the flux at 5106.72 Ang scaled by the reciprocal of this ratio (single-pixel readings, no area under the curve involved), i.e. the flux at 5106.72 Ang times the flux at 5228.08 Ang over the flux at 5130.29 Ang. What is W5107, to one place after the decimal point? 21.1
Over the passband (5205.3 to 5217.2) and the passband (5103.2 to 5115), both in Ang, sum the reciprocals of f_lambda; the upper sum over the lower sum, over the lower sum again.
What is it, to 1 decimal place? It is 4.4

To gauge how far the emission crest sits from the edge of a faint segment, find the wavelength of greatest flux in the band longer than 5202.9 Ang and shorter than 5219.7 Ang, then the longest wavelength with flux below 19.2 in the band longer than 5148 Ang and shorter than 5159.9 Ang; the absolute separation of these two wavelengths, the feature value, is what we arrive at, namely 62.1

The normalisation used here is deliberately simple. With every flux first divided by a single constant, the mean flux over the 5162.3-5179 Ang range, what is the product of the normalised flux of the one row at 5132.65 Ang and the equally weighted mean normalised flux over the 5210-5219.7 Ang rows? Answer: 1.86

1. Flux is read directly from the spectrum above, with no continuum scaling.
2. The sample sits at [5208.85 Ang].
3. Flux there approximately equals 15.51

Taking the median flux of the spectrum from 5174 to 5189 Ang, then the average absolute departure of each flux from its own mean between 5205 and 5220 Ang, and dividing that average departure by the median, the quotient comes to 0.177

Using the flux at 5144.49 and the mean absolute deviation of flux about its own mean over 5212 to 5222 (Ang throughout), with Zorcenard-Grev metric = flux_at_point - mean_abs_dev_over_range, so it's 18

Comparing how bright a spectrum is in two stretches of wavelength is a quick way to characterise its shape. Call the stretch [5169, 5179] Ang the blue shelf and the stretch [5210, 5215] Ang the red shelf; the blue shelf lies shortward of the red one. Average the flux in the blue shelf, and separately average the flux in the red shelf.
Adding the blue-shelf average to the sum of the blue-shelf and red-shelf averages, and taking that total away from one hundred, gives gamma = 55.4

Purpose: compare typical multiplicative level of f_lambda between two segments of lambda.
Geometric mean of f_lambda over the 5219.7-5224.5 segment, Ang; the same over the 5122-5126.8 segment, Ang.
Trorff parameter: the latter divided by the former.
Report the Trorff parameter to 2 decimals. 0.89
